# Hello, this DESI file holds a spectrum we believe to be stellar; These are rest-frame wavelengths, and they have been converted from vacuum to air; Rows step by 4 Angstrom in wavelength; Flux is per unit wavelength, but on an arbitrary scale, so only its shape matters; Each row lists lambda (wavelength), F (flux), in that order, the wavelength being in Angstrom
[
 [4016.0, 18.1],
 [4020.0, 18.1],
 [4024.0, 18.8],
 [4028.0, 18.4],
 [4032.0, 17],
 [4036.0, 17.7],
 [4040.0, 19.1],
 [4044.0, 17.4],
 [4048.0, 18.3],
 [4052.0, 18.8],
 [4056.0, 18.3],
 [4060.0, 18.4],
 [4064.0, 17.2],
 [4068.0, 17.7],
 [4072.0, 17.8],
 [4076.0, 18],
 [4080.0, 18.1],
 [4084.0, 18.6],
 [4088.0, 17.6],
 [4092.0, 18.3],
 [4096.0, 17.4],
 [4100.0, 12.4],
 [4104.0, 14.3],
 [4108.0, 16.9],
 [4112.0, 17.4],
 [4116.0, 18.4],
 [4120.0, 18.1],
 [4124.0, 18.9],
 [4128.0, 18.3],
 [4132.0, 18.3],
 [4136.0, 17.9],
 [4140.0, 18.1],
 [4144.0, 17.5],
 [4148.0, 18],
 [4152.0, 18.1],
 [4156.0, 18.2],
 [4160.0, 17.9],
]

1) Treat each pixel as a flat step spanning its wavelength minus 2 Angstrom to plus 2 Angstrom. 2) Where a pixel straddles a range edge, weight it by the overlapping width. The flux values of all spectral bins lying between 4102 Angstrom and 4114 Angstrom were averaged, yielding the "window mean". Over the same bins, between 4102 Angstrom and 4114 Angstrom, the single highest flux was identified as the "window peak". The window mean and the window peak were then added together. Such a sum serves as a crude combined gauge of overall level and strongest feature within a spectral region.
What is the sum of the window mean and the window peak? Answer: 33.6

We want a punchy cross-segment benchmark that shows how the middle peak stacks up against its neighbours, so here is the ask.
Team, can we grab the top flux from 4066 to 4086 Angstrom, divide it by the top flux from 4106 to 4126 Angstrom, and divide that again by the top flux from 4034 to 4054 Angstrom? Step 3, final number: 0.0515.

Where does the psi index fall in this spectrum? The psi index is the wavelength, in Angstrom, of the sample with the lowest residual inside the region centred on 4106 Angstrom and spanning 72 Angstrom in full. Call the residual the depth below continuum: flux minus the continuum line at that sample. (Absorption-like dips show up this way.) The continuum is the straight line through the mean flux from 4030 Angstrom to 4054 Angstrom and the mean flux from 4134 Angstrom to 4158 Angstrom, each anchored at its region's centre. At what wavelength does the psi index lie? 4100.0 Angstrom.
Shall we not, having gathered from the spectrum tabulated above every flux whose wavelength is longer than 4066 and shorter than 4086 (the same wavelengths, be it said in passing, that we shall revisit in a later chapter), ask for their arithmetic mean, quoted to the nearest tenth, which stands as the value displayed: 18.0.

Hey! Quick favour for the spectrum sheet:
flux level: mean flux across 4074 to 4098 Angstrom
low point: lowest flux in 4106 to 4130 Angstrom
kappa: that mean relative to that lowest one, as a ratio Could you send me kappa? 1.065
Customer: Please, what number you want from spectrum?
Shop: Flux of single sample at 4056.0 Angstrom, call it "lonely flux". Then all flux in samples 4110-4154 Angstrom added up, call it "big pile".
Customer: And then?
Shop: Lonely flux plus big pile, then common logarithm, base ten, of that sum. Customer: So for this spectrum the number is 2.34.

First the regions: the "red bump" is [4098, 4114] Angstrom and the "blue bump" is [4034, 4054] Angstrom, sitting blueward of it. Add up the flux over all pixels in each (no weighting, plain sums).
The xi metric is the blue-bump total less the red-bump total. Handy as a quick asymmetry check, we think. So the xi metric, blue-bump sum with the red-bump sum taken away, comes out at 30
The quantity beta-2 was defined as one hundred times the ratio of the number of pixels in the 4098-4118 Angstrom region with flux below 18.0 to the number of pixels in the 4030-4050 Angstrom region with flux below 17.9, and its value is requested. 133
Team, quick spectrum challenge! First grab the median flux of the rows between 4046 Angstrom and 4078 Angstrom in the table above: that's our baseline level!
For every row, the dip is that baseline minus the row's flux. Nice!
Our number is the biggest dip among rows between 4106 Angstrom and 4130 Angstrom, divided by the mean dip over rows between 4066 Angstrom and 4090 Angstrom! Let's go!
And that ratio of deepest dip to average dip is 7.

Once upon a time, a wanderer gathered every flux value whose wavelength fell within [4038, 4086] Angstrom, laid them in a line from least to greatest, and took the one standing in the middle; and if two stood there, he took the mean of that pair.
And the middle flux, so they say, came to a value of 18.2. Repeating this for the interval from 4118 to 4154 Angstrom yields 18.1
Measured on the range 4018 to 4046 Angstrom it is 18.1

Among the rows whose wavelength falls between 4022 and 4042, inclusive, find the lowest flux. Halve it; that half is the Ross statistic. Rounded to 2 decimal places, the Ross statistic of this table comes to 8.50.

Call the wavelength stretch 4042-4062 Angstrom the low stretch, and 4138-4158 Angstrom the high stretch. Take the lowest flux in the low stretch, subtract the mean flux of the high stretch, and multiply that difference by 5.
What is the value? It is -2.9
